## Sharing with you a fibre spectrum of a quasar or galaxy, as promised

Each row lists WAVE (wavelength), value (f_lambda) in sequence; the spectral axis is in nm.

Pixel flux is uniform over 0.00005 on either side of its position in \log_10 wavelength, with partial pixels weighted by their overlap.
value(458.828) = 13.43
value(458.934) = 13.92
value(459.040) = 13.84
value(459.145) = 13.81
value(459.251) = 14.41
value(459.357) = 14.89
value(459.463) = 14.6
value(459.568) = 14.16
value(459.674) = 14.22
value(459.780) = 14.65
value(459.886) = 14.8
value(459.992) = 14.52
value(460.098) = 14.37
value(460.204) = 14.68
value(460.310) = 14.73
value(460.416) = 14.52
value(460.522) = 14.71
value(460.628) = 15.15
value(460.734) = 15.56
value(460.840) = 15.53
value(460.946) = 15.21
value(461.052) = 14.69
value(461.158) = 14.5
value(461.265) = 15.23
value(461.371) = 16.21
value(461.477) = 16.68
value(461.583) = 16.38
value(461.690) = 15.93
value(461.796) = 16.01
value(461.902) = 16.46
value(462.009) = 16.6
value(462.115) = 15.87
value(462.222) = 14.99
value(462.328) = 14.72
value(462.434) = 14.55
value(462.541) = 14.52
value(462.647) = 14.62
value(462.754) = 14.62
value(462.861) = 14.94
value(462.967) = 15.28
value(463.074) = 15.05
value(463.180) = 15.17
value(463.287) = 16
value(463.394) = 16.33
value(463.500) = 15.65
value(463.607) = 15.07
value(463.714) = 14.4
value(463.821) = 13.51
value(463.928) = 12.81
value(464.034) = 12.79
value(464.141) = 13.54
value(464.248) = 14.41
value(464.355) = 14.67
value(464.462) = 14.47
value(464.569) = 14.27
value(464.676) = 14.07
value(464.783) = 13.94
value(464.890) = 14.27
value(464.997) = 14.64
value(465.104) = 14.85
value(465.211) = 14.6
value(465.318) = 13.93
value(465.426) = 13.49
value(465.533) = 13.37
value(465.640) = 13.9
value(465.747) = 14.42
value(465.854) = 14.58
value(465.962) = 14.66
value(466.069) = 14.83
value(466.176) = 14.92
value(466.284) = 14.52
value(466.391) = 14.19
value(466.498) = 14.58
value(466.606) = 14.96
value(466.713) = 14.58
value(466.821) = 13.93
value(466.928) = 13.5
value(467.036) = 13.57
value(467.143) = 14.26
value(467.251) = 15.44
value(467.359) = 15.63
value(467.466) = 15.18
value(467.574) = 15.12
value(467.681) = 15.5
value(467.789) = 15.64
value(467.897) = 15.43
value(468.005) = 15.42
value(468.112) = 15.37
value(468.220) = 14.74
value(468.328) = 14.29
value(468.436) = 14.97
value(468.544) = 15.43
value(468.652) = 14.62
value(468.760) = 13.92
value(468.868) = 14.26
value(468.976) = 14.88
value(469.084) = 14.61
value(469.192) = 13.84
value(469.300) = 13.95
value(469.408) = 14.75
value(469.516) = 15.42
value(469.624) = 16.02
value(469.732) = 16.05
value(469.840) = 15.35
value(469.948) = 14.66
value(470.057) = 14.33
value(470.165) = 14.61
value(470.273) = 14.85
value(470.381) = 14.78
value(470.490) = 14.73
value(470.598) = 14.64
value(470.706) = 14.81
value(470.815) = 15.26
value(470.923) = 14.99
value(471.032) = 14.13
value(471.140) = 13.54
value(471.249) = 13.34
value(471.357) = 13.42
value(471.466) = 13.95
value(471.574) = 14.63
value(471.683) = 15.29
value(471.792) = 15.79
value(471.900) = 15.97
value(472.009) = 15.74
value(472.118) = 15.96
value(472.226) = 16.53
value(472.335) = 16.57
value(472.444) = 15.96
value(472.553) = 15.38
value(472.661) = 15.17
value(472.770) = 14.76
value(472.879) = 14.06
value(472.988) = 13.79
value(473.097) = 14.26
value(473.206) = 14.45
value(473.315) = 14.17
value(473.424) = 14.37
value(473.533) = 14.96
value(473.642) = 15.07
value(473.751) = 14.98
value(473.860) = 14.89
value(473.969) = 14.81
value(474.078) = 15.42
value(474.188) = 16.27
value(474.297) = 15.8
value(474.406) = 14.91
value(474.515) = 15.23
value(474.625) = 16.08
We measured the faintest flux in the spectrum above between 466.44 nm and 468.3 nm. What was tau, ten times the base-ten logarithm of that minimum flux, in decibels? 11.3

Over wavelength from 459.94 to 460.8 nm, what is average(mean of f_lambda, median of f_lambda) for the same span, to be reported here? 14.7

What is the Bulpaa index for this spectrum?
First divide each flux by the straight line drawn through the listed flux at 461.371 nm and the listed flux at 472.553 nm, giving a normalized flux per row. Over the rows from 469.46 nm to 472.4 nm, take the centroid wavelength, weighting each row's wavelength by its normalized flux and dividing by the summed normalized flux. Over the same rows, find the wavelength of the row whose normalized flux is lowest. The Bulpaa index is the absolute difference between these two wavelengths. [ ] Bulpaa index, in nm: 0.31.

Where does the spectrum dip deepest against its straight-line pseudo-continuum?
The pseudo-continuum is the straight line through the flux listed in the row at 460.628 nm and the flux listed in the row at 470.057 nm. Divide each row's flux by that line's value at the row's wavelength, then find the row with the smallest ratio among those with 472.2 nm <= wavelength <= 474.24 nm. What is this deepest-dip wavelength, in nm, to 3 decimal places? 472.988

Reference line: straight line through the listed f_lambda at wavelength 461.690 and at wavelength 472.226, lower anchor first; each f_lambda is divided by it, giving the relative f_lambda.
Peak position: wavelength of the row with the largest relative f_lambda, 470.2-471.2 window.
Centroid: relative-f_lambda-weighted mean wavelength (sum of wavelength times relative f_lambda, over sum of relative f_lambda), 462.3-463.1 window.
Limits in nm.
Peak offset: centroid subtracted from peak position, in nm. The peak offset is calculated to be 8.11 nm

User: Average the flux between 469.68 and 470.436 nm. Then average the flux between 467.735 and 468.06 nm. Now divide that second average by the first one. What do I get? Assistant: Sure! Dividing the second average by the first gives 1.04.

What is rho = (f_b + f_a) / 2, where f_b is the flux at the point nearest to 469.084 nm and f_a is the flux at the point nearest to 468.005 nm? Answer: 15.0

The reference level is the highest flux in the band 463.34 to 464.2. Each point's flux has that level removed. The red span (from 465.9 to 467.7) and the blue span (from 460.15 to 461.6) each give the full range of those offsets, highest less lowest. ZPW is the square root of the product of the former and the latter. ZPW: 2.2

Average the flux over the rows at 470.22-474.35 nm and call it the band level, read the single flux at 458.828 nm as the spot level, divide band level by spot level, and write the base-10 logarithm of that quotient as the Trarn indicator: 0.046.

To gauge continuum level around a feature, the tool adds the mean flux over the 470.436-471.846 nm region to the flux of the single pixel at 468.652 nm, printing 29.1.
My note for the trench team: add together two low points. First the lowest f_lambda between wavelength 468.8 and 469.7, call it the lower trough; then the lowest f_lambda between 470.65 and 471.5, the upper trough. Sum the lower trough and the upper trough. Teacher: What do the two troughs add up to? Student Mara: 27.2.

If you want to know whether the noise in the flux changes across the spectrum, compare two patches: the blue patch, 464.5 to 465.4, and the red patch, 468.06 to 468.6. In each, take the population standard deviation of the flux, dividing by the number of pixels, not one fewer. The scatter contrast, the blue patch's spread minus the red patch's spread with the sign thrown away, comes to 0.10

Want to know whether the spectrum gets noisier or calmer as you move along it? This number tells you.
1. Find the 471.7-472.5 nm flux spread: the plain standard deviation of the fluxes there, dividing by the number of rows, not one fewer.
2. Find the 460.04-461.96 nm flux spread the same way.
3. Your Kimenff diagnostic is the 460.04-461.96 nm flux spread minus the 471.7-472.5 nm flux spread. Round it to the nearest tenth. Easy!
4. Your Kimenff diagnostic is 0.4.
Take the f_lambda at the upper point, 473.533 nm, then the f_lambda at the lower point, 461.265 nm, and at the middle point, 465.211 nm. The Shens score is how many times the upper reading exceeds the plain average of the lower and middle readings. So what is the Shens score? 1.00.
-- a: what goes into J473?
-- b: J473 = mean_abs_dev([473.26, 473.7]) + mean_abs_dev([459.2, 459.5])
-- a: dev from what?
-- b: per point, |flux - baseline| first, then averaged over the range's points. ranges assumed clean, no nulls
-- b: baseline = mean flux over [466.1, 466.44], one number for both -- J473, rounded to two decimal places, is 0.55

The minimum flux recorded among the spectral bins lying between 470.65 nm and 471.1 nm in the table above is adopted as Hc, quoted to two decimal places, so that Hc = 14.13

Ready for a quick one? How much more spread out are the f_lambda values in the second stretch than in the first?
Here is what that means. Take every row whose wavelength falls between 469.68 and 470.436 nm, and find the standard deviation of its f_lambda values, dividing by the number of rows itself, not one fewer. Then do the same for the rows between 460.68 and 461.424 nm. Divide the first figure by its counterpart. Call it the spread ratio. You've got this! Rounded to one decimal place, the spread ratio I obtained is 1.0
